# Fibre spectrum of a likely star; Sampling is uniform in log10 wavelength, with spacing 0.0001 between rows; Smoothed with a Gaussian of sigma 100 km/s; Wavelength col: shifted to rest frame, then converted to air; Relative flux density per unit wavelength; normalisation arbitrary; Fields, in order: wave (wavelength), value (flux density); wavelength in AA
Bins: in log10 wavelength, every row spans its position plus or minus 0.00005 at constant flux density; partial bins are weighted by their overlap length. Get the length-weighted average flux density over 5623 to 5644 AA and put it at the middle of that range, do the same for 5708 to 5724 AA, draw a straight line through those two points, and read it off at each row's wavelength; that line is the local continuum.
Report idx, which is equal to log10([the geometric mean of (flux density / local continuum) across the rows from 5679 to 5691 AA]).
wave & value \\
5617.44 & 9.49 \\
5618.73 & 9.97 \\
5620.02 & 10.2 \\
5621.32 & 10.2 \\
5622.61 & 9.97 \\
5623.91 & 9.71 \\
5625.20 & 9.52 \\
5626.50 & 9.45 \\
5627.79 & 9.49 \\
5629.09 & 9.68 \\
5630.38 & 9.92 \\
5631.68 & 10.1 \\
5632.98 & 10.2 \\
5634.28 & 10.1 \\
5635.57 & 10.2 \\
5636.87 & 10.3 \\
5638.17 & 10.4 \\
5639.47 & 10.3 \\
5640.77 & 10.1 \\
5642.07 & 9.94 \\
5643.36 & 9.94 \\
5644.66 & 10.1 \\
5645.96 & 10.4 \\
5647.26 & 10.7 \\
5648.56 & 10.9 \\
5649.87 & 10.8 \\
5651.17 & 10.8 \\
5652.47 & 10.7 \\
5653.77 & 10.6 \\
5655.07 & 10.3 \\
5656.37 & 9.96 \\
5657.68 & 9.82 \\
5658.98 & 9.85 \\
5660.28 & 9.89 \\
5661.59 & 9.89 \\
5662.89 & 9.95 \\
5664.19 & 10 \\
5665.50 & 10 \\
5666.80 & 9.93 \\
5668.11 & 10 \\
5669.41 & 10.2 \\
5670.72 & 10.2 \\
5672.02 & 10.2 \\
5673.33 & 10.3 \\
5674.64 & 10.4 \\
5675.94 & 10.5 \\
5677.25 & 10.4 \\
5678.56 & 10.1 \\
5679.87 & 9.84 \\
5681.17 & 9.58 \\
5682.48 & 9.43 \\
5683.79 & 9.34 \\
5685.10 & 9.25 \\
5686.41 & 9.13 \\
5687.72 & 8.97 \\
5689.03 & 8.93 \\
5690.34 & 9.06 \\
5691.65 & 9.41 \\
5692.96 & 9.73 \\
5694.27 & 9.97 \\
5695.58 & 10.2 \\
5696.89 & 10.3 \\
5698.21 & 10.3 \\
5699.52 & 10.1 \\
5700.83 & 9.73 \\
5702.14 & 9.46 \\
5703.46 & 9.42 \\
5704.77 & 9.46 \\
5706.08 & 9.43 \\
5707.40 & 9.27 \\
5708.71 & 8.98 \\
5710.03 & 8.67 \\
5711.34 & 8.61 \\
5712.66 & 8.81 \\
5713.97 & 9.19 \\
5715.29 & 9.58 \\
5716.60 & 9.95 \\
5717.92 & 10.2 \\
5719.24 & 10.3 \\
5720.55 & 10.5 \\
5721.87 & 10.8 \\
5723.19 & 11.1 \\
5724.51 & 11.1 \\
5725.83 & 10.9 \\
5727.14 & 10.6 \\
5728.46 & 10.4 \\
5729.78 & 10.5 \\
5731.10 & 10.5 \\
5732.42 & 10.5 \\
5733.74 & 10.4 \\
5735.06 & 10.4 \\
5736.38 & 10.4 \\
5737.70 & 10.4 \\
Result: -0.025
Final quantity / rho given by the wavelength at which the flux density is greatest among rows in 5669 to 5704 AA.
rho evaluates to 5675.94 AA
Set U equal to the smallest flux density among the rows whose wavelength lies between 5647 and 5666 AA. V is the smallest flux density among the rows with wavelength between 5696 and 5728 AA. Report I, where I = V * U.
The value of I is 85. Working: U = 9.82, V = 8.61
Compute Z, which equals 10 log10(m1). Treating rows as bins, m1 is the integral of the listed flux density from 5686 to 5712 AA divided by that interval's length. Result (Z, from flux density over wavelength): 9.8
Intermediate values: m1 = 9.5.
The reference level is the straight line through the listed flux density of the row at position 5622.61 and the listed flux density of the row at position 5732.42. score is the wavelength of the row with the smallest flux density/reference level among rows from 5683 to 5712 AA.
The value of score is 5711.34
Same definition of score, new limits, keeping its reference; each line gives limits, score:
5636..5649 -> 5643.36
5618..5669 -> 5626.50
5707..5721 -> 5711.34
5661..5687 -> 5686.41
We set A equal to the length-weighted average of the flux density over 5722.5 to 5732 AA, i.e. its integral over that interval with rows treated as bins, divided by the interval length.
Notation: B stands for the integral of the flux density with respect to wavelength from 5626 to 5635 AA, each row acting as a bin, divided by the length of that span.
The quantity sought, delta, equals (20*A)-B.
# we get 205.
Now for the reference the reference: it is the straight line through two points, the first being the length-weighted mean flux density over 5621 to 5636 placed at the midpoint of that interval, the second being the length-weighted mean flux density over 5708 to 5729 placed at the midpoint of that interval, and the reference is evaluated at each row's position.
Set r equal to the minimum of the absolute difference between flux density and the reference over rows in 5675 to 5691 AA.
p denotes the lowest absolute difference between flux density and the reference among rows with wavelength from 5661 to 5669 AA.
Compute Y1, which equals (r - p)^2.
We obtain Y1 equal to 0.006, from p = 0.013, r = 0.09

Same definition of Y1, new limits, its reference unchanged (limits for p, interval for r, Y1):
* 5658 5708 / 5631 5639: 0.044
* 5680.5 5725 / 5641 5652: 0.001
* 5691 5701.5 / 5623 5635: 0.001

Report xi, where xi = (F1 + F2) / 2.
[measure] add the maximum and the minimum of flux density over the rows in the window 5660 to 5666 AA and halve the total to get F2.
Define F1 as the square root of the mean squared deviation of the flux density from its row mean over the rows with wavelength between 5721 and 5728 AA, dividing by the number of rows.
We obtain 5.1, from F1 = 0.19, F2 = 9.9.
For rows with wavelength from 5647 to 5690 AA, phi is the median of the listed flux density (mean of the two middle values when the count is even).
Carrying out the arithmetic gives 10.0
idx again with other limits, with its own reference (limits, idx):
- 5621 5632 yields -0.009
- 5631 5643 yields 0.010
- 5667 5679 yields 0.017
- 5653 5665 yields 0.006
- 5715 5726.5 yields 0.033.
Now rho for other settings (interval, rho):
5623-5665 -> 5648.56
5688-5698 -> 5696.89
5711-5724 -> 5723.19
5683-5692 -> 5691.65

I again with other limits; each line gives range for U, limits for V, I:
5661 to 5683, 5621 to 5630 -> 89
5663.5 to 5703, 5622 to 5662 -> 84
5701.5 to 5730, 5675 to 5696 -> 77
